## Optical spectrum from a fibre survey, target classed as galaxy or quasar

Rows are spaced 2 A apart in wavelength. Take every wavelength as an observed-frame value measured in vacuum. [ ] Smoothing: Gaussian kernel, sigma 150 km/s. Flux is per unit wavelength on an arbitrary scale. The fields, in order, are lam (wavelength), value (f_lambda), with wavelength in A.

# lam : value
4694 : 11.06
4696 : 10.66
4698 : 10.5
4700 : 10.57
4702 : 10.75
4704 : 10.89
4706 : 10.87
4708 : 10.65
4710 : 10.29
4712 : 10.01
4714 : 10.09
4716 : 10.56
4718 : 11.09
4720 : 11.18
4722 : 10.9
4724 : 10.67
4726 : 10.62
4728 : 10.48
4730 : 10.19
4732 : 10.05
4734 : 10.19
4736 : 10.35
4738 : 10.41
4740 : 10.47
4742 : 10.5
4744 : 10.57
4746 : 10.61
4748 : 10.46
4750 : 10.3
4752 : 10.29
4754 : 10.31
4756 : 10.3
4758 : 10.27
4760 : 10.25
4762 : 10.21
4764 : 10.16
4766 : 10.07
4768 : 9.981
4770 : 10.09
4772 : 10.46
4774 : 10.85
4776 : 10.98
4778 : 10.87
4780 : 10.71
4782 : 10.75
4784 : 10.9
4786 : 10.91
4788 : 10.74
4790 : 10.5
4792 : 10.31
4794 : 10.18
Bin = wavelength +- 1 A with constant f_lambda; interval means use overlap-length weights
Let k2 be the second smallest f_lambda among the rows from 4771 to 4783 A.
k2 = 10.71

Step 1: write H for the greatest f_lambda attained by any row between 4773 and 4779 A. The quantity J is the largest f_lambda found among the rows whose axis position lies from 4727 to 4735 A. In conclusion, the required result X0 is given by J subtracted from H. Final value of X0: 0.5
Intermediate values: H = 10.98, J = 10.48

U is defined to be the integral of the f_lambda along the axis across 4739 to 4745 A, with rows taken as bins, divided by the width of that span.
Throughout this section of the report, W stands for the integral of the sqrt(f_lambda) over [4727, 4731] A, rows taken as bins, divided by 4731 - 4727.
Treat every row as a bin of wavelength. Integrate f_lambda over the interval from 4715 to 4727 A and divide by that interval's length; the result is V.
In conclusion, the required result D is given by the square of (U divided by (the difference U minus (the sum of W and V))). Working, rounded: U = 10.5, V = 10.8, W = 3.21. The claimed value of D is 8.8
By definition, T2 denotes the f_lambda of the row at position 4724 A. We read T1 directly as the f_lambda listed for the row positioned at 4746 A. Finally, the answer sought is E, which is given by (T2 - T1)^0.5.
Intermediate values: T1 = 10.61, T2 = 10.67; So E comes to 0.24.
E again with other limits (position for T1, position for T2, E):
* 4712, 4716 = 0.74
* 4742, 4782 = 0.50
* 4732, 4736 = 0.55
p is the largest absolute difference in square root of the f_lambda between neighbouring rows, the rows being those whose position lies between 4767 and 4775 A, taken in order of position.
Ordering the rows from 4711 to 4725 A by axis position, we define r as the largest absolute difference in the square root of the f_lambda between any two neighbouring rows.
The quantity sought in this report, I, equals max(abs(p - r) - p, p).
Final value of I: 0.060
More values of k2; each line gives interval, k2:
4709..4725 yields 10.09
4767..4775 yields 10.09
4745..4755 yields 10.3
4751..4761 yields 10.27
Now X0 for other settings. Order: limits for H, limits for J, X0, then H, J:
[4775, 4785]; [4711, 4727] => -0.2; 10.98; 11.18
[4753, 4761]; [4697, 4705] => -0.6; 10.31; 10.89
